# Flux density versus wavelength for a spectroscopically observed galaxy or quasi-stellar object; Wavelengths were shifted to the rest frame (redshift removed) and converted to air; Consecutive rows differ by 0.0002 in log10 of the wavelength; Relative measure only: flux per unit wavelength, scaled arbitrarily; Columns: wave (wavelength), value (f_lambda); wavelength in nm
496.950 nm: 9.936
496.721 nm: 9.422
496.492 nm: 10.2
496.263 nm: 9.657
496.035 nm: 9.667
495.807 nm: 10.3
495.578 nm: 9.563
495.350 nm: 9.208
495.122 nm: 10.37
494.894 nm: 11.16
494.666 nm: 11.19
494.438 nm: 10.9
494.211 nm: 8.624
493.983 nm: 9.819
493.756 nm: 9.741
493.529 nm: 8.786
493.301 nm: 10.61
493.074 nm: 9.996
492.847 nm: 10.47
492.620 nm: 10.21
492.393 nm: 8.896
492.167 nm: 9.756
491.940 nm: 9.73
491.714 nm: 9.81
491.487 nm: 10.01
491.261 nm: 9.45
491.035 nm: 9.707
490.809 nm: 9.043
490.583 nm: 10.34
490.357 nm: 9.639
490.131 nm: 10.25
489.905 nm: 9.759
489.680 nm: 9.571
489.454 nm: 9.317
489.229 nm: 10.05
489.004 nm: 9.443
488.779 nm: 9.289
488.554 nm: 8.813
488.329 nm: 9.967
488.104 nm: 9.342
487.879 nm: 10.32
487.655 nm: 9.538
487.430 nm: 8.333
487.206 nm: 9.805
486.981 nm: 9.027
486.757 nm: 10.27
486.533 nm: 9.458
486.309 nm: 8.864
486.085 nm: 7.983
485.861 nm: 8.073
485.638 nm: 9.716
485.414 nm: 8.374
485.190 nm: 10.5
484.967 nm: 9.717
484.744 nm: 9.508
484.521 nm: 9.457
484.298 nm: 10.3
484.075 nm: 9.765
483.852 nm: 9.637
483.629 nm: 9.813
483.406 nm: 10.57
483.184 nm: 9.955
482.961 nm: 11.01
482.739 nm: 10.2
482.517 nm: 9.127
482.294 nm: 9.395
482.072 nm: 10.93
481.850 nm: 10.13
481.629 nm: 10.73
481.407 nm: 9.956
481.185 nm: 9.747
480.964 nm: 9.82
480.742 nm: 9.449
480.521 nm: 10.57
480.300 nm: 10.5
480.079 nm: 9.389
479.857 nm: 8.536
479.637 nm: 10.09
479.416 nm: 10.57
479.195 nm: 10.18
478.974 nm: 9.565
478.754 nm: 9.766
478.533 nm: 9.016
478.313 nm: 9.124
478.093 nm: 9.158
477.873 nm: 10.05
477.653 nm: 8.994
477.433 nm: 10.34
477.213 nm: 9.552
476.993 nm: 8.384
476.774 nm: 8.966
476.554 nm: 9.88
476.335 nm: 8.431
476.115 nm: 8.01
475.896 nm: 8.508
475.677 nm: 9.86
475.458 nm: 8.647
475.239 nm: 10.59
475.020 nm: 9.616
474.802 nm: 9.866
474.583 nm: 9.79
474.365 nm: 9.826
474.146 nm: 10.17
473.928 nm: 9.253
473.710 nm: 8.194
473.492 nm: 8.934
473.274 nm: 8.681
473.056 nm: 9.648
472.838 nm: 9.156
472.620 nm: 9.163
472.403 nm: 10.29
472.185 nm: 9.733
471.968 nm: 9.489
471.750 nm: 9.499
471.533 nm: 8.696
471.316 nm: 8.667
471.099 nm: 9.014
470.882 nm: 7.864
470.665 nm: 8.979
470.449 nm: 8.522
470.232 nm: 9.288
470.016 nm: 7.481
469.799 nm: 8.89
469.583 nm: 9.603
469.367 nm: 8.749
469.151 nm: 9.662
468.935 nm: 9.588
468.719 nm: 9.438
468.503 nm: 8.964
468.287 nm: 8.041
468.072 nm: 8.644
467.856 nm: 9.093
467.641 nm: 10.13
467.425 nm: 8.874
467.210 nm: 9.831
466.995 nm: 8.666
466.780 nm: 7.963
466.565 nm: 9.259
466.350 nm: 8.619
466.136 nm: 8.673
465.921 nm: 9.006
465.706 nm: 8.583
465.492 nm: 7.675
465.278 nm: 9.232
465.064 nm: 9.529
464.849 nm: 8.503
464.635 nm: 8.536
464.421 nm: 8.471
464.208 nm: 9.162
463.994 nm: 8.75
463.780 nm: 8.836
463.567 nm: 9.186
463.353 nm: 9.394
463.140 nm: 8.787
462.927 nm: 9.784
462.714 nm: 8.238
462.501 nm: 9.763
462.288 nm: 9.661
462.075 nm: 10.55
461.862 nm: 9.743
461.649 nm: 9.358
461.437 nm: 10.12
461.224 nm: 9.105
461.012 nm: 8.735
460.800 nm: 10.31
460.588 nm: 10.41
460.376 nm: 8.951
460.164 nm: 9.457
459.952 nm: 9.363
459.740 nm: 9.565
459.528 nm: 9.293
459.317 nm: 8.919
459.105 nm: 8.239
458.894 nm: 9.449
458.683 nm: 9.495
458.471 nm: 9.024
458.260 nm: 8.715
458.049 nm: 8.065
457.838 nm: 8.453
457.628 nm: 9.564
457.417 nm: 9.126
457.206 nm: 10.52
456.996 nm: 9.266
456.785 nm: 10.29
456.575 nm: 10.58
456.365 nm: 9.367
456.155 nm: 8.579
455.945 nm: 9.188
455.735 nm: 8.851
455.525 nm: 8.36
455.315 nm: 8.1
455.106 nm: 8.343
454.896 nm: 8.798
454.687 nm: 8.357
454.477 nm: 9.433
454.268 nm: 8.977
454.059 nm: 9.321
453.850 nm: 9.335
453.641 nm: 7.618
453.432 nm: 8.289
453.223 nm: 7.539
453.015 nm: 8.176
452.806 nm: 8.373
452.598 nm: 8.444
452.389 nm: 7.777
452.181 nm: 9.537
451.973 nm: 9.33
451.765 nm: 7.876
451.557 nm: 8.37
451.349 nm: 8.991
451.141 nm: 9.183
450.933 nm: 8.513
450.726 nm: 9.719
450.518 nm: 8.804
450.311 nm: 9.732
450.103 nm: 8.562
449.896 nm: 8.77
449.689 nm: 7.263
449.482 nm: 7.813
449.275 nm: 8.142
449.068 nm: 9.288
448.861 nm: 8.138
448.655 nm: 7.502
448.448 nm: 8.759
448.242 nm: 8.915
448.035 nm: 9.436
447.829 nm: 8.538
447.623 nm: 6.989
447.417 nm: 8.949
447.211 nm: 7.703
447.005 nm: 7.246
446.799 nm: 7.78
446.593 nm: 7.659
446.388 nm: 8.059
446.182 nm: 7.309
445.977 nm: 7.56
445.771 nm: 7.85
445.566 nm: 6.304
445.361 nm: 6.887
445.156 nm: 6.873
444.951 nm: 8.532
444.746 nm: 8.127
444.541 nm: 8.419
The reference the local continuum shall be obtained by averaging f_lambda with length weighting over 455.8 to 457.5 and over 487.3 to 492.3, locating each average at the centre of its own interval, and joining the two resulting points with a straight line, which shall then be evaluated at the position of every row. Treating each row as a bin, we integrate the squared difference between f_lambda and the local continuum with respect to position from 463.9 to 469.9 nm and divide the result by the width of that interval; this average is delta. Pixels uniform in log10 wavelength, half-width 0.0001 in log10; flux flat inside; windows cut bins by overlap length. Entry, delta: 0.77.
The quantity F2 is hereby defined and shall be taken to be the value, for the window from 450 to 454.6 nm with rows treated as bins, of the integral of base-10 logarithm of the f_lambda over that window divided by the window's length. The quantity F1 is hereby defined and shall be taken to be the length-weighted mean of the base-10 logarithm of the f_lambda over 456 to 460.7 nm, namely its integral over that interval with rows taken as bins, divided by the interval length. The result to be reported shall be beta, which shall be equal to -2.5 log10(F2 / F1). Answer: 0.032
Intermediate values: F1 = 0.97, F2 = 0.94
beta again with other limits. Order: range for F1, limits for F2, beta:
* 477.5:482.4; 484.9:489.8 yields 0.023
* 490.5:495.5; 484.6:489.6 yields 0.027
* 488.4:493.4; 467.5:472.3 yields 0.039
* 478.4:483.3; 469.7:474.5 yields 0.044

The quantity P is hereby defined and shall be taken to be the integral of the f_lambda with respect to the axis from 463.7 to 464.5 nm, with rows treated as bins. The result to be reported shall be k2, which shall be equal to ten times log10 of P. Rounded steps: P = 7.1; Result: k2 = 8.48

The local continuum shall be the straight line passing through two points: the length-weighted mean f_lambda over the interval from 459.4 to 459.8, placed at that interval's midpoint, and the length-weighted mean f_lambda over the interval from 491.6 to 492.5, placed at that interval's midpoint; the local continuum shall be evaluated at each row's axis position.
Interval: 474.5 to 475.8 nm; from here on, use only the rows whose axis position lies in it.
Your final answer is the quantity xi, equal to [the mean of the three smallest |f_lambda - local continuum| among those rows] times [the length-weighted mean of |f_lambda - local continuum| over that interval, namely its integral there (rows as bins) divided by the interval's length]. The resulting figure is 0.156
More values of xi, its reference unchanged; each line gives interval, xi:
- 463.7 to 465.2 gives 0.191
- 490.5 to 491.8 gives 0.064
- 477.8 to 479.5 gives 0.107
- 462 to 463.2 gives 0.213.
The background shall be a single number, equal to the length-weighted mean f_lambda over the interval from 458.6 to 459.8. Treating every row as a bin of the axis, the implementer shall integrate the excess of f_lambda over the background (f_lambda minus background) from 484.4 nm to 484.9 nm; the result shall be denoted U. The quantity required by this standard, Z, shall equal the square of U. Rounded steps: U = 0.19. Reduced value 0.04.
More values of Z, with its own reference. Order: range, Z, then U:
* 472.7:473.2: 0.01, 0.10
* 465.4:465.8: 0.16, -0.40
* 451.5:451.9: 0.15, -0.38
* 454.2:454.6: 0.00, 0.02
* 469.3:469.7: 0.00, 0.03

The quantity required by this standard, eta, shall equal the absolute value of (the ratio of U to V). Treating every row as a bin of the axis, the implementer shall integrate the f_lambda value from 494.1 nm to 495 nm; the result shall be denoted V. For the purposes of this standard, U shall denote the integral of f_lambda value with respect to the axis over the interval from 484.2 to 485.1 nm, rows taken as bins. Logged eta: 0.93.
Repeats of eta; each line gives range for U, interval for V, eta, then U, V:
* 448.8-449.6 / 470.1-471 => 0.86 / 6.7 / 7.8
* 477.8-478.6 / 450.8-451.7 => 0.95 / 7.5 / 7.9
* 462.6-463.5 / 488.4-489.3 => 0.96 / 8.2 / 8.5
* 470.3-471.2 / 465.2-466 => 1.13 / 7.8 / 6.9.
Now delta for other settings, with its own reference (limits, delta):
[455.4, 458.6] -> 0.73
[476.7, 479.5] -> 0.39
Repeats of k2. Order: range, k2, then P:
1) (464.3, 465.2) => 8.98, 7.9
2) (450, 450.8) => 8.66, 7.3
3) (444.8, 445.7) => 8.13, 6.5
